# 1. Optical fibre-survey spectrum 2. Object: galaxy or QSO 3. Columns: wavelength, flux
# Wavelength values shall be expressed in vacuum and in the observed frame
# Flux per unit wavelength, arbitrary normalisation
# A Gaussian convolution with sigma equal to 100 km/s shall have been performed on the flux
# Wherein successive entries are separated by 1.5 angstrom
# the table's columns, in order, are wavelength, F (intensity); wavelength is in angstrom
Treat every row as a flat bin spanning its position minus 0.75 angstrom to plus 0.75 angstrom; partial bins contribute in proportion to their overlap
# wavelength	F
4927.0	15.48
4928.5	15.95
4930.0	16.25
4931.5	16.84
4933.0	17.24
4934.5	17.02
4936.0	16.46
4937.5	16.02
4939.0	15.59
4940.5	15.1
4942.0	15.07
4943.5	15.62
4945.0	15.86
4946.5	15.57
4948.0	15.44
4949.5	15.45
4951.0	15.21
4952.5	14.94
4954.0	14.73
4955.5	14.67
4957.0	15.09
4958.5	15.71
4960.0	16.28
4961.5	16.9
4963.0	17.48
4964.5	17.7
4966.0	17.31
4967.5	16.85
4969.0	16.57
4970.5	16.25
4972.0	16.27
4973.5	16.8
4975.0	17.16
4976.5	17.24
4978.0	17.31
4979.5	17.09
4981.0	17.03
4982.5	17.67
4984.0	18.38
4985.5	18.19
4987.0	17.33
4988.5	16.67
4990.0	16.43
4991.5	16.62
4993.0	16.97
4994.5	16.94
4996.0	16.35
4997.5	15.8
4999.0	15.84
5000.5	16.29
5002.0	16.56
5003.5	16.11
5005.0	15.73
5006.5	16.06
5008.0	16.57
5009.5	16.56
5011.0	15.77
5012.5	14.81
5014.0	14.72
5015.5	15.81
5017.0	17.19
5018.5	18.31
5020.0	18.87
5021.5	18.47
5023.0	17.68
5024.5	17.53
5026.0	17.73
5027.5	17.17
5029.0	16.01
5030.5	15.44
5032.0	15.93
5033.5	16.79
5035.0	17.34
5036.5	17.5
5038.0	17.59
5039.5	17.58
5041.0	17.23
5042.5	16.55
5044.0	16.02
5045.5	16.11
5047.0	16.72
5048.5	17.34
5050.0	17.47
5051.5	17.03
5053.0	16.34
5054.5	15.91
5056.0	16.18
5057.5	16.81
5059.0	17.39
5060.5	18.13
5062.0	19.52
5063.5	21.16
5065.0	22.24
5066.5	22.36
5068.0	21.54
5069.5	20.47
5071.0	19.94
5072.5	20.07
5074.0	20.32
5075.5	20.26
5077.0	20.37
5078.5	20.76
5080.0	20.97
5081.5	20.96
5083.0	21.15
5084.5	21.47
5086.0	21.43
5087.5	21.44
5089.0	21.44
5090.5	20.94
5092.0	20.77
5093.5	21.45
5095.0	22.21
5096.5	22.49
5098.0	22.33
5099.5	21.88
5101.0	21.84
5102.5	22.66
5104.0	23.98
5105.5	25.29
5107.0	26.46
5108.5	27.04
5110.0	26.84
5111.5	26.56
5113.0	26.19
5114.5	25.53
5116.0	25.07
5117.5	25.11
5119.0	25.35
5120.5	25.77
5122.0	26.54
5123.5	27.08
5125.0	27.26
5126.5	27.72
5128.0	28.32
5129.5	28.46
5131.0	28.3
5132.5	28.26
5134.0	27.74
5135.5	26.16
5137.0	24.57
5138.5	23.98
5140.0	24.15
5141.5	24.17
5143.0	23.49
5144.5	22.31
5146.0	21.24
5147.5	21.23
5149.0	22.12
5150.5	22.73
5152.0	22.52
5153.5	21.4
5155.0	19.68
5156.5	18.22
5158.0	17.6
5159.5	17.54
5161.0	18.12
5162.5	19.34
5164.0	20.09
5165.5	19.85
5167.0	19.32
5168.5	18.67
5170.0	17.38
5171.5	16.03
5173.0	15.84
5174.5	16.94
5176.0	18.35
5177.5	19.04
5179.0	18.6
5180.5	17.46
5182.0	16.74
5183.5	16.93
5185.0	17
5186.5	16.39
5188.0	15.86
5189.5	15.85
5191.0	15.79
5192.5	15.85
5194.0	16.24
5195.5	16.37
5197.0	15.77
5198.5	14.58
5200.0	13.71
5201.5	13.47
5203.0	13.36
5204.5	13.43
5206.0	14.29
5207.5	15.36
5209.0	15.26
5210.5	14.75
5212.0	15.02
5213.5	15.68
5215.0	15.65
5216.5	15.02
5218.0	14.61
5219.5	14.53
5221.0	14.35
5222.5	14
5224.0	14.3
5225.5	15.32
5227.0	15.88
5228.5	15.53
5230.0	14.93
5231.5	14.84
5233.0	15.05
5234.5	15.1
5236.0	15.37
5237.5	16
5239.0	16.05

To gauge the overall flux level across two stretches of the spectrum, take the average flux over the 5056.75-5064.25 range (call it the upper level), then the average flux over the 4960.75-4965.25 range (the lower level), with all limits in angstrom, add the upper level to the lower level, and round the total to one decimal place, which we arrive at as 36.0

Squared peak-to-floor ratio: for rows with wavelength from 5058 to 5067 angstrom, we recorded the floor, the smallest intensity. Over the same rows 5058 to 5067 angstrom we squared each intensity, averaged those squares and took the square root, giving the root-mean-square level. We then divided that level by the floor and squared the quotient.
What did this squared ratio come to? 1.35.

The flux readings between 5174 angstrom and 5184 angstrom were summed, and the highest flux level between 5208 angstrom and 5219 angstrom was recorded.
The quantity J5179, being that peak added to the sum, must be 140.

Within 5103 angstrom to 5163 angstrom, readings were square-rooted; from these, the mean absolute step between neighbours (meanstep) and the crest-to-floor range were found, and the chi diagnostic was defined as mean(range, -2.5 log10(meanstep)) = 2.1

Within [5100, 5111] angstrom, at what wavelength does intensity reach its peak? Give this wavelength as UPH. 5108.5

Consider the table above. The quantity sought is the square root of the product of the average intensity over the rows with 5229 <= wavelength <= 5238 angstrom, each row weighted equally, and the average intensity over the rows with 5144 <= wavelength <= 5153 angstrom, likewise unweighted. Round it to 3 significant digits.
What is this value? 18.3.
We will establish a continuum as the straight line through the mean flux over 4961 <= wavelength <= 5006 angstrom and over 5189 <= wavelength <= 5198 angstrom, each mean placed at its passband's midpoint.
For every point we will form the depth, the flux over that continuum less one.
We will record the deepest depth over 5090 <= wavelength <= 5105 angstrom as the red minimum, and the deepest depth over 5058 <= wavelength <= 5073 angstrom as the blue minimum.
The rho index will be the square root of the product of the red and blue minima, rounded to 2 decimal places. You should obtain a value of 0.12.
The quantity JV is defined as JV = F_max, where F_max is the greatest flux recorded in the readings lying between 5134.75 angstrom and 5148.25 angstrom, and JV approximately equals 26.16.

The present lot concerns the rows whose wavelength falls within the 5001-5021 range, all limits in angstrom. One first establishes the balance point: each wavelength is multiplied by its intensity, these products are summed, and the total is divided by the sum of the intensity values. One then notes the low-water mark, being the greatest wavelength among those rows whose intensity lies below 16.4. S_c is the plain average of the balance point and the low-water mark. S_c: 5013.3 angstrom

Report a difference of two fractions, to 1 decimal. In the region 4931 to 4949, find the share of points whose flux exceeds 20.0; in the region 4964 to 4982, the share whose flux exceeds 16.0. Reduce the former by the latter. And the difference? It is -1.0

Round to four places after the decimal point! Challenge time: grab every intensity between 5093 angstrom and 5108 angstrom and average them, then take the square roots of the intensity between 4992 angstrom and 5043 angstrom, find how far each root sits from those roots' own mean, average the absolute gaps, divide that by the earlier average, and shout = 0.0043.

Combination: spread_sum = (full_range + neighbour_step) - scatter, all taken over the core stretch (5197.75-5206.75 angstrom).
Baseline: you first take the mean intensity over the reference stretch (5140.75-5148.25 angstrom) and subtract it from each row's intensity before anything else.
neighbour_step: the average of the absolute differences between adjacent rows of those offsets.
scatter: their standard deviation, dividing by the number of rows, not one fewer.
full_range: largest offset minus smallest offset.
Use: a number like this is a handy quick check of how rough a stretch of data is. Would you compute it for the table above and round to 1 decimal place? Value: 1.2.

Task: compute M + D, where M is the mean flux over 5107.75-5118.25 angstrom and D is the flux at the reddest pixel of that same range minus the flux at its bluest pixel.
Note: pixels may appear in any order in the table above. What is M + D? 24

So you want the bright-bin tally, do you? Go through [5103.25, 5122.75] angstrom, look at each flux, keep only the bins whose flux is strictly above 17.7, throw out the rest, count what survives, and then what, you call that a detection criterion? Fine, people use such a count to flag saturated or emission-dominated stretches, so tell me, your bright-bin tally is 13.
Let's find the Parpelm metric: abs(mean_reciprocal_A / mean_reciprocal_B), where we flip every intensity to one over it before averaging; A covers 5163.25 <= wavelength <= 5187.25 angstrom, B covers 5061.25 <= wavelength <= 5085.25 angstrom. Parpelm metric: 1.2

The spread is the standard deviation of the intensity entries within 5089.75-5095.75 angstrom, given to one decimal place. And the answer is 0.6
